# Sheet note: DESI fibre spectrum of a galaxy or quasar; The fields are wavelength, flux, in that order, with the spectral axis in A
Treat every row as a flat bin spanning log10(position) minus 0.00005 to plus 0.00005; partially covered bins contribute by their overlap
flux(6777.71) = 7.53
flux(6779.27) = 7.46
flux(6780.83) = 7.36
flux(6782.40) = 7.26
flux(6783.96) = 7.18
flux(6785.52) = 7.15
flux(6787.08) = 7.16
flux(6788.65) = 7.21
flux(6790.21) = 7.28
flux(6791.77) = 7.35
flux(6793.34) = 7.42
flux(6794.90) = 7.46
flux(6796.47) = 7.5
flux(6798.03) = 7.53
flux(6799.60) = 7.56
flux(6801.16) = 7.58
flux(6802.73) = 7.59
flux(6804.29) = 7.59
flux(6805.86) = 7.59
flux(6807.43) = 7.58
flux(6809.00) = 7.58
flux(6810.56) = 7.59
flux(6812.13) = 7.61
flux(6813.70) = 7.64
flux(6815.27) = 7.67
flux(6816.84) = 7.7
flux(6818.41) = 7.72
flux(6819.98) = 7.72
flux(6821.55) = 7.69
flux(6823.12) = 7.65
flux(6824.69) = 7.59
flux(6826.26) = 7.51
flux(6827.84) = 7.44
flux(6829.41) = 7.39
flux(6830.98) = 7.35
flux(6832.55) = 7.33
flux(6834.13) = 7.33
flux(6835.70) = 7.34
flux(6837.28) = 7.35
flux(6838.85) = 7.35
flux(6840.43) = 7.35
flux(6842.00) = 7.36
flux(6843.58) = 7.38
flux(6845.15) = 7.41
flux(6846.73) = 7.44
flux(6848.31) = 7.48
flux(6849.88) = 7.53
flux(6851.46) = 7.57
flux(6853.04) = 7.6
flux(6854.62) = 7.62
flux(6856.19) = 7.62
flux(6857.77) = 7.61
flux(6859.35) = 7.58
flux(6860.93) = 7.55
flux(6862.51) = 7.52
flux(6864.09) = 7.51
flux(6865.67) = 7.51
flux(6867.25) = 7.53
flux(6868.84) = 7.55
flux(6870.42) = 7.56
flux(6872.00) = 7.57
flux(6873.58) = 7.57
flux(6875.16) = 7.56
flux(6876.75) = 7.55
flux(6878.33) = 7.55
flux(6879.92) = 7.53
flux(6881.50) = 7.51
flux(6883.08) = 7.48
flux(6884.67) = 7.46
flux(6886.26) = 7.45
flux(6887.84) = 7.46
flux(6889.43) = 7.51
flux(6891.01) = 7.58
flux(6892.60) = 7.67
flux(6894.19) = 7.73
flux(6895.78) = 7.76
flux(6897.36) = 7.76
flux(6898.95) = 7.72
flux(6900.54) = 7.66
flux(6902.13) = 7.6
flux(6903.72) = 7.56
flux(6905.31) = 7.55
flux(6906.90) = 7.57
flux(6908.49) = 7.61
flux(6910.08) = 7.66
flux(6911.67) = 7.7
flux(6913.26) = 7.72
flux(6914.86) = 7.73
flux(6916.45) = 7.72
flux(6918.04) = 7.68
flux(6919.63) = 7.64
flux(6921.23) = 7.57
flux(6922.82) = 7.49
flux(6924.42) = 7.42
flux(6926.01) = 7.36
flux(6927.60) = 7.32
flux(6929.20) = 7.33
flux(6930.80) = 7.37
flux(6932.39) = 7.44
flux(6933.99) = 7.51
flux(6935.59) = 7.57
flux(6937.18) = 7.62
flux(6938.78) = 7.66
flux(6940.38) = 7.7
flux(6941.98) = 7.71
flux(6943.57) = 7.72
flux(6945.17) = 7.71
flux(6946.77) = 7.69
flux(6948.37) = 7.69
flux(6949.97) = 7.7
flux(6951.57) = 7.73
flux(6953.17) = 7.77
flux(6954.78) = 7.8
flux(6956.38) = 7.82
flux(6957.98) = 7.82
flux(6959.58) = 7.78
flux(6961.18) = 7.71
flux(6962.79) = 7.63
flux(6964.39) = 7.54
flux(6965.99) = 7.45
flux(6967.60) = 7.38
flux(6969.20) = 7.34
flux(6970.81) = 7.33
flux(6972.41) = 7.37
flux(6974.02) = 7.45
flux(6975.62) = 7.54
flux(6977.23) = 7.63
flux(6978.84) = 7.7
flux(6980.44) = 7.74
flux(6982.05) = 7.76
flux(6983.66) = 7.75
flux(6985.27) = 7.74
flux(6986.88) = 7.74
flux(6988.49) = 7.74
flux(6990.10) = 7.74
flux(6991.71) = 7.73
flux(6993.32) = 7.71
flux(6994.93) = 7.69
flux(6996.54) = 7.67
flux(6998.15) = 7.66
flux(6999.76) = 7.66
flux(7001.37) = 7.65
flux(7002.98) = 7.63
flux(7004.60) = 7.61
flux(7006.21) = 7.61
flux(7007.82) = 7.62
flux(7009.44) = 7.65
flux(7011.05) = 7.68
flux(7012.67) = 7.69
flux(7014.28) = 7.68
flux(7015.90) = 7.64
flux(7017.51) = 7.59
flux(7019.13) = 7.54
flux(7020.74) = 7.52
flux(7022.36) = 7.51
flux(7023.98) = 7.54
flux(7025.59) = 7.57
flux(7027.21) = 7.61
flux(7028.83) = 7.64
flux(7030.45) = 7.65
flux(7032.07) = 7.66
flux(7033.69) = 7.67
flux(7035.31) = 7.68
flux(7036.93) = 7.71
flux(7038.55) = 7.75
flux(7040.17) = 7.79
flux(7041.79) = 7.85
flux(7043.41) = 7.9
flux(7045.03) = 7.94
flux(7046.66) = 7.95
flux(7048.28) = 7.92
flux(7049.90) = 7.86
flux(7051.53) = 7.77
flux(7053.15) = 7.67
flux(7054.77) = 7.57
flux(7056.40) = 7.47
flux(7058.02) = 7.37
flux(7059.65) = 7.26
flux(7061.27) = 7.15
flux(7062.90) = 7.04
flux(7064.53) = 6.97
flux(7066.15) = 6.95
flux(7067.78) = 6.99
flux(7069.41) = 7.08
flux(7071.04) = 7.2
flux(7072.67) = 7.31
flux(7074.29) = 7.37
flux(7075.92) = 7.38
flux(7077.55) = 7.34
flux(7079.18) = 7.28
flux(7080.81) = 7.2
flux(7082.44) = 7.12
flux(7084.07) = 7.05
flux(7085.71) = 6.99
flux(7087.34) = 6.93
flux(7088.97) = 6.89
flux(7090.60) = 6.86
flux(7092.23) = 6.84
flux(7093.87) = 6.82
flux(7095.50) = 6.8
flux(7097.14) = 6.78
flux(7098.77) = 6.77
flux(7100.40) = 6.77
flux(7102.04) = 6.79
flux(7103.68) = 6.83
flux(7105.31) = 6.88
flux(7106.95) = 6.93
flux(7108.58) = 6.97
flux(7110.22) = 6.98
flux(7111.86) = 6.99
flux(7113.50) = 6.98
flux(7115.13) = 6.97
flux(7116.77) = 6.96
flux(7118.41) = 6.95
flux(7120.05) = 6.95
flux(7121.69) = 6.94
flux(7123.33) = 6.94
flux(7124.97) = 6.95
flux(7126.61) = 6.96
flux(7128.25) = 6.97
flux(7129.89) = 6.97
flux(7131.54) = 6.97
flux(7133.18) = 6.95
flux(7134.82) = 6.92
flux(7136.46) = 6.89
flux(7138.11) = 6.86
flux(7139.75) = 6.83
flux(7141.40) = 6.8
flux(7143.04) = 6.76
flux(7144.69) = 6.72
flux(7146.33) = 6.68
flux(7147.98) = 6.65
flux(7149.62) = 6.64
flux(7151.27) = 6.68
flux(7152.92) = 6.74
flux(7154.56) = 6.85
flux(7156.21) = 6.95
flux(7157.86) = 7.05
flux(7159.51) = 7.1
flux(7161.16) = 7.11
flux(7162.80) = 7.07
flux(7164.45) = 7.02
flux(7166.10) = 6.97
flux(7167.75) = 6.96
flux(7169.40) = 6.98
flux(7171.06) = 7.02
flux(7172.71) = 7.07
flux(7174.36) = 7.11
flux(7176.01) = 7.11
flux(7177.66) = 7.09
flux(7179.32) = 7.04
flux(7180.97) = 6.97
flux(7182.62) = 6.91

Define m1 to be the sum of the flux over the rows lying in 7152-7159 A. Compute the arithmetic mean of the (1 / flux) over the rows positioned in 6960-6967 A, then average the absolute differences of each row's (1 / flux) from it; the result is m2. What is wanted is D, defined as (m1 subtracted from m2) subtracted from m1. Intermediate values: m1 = 27.6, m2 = 0.0015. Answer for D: 55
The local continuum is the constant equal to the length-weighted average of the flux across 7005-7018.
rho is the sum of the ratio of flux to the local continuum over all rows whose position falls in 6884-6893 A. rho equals 5.9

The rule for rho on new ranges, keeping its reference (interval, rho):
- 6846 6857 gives 6.9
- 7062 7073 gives 6.5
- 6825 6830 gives 2.9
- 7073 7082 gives 4.8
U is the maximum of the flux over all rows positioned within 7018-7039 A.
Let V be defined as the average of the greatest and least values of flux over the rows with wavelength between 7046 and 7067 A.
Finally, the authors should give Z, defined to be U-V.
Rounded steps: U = 7.75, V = 7.45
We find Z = 0.30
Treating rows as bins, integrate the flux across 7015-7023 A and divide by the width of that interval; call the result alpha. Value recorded 7.56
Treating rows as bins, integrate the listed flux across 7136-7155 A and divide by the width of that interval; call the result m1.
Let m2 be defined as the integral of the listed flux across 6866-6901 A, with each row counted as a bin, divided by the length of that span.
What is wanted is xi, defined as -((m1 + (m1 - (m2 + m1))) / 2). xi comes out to 0.411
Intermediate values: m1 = 6.75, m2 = 7.58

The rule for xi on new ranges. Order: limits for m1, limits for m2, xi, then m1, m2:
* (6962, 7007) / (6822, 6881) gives -0.060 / 7.61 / 7.49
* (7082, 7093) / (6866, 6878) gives 0.301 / 6.95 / 7.55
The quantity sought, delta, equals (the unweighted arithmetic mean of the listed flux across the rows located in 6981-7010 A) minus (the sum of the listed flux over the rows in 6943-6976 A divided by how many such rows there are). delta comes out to 0.1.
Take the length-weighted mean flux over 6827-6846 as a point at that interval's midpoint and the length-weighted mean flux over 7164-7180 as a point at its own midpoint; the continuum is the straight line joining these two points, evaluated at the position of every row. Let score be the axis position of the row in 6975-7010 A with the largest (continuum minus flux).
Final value 6975.62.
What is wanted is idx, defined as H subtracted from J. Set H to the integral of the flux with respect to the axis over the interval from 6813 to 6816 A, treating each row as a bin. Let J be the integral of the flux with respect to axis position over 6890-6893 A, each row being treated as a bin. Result -0.1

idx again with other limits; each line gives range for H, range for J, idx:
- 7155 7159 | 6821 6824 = -4.9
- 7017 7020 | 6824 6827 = 0.0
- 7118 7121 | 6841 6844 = 1.3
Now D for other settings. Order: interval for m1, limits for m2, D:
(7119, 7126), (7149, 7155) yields 56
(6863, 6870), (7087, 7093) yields 60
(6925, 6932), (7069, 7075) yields 59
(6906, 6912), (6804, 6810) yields 61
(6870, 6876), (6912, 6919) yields 61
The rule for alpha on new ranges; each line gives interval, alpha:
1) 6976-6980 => 7.66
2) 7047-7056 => 7.76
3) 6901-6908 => 7.58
